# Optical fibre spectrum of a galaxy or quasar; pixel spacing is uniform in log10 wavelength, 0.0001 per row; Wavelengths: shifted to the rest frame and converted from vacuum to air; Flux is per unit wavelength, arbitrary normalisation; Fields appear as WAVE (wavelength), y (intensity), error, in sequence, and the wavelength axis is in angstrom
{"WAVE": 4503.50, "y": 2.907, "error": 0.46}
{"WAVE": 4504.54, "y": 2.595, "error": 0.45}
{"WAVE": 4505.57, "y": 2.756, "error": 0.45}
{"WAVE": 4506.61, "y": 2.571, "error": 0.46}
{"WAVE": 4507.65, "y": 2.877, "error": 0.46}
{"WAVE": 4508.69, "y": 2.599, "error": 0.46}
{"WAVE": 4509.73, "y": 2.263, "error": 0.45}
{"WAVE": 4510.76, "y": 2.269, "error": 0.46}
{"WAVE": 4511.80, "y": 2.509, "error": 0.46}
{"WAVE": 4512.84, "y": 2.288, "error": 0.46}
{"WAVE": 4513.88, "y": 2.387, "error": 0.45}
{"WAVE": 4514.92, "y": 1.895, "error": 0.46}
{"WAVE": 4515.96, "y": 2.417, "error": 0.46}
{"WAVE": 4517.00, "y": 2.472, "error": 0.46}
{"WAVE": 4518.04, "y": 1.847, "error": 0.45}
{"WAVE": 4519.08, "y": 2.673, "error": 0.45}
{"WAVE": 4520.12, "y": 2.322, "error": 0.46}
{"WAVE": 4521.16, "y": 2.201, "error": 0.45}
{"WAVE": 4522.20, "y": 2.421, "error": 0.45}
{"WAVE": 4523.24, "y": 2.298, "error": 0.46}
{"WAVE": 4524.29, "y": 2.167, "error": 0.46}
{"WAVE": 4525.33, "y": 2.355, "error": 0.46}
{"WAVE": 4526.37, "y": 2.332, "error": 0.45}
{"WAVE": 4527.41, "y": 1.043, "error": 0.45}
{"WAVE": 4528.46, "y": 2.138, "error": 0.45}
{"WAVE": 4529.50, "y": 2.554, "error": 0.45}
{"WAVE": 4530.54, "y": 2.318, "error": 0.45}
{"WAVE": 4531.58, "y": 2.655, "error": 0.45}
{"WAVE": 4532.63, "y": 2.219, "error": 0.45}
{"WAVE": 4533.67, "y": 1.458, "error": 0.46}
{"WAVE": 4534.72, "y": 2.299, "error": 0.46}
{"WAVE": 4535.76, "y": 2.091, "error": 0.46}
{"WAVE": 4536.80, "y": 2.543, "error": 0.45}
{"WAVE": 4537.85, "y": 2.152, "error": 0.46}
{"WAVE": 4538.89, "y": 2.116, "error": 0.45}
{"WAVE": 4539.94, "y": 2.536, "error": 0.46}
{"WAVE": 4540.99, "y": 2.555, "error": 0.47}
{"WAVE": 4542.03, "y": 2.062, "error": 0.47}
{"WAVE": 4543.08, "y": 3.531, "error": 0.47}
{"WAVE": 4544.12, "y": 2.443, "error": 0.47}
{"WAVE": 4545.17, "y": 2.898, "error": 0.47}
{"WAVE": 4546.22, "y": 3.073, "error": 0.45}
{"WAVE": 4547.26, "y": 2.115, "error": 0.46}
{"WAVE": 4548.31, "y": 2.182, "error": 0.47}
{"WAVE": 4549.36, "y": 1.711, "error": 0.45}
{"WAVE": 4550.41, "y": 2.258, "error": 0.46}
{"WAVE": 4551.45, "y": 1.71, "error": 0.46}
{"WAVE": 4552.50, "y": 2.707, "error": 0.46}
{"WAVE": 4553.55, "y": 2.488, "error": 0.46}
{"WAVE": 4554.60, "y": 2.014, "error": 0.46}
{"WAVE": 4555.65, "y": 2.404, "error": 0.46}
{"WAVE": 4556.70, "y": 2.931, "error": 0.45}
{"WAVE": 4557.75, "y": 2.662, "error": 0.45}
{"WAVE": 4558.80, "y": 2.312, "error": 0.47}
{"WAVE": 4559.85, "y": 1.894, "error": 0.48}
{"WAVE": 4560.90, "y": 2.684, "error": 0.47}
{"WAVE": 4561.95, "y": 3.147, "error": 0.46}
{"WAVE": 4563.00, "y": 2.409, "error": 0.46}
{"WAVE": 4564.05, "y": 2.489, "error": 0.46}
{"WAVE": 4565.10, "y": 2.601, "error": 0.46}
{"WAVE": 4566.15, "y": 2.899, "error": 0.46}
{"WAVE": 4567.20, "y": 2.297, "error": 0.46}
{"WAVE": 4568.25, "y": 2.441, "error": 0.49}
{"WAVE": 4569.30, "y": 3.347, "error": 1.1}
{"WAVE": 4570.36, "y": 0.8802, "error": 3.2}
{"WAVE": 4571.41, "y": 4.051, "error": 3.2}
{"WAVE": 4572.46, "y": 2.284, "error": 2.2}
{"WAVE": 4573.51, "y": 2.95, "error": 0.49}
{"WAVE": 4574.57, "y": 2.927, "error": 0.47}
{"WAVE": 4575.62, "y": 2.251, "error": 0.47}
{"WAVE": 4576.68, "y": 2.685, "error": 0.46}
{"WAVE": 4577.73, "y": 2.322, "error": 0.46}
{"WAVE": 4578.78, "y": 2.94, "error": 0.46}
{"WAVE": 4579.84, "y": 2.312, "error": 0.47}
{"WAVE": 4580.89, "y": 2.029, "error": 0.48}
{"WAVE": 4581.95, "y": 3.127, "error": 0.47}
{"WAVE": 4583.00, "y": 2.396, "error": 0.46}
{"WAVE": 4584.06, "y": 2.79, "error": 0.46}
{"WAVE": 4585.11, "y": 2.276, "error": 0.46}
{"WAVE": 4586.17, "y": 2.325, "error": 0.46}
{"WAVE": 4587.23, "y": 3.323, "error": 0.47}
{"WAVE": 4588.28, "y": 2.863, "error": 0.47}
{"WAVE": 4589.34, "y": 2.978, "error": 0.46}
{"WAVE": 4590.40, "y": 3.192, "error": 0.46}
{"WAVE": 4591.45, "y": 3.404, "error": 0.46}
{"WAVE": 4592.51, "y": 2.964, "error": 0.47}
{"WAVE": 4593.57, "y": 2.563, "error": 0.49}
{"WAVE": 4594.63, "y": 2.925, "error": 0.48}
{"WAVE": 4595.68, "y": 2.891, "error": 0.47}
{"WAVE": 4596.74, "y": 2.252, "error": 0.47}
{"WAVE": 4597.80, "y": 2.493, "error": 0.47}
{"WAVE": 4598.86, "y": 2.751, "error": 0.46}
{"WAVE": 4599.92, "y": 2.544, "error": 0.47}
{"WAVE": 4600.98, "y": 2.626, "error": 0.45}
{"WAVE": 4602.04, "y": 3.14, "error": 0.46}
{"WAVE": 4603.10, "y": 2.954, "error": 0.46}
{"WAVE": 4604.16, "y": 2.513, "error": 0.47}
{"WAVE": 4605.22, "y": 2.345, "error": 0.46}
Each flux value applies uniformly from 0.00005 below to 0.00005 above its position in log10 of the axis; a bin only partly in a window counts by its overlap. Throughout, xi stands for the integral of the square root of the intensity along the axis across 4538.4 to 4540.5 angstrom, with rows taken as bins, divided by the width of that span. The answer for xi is 1.52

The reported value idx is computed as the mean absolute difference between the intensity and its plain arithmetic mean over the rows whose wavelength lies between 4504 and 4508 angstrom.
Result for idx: 0.12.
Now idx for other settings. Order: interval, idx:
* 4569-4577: 0.65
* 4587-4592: 0.19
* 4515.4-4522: 0.20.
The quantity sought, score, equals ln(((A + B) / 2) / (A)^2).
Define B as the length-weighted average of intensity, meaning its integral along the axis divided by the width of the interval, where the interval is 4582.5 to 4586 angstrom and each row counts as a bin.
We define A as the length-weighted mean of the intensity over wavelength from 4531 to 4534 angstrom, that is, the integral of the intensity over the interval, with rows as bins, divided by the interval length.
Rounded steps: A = 2.2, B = 2.47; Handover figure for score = -0.7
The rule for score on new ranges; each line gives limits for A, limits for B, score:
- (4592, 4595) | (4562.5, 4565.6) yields -1.1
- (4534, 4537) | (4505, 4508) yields -0.7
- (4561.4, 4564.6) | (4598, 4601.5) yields -1.0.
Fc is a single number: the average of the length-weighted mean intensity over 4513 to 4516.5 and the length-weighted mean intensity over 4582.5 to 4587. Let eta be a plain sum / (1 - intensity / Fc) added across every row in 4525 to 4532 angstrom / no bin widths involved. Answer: 0.50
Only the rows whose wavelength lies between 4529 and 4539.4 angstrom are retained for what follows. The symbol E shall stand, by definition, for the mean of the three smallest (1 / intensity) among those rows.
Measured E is 0.387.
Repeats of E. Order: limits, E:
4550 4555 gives 0.405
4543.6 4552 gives 0.360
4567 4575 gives 0.295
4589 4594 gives 0.314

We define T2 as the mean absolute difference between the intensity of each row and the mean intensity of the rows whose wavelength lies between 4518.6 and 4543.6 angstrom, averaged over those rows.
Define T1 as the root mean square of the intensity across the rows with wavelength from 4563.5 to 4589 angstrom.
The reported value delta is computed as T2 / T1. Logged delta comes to 0.102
